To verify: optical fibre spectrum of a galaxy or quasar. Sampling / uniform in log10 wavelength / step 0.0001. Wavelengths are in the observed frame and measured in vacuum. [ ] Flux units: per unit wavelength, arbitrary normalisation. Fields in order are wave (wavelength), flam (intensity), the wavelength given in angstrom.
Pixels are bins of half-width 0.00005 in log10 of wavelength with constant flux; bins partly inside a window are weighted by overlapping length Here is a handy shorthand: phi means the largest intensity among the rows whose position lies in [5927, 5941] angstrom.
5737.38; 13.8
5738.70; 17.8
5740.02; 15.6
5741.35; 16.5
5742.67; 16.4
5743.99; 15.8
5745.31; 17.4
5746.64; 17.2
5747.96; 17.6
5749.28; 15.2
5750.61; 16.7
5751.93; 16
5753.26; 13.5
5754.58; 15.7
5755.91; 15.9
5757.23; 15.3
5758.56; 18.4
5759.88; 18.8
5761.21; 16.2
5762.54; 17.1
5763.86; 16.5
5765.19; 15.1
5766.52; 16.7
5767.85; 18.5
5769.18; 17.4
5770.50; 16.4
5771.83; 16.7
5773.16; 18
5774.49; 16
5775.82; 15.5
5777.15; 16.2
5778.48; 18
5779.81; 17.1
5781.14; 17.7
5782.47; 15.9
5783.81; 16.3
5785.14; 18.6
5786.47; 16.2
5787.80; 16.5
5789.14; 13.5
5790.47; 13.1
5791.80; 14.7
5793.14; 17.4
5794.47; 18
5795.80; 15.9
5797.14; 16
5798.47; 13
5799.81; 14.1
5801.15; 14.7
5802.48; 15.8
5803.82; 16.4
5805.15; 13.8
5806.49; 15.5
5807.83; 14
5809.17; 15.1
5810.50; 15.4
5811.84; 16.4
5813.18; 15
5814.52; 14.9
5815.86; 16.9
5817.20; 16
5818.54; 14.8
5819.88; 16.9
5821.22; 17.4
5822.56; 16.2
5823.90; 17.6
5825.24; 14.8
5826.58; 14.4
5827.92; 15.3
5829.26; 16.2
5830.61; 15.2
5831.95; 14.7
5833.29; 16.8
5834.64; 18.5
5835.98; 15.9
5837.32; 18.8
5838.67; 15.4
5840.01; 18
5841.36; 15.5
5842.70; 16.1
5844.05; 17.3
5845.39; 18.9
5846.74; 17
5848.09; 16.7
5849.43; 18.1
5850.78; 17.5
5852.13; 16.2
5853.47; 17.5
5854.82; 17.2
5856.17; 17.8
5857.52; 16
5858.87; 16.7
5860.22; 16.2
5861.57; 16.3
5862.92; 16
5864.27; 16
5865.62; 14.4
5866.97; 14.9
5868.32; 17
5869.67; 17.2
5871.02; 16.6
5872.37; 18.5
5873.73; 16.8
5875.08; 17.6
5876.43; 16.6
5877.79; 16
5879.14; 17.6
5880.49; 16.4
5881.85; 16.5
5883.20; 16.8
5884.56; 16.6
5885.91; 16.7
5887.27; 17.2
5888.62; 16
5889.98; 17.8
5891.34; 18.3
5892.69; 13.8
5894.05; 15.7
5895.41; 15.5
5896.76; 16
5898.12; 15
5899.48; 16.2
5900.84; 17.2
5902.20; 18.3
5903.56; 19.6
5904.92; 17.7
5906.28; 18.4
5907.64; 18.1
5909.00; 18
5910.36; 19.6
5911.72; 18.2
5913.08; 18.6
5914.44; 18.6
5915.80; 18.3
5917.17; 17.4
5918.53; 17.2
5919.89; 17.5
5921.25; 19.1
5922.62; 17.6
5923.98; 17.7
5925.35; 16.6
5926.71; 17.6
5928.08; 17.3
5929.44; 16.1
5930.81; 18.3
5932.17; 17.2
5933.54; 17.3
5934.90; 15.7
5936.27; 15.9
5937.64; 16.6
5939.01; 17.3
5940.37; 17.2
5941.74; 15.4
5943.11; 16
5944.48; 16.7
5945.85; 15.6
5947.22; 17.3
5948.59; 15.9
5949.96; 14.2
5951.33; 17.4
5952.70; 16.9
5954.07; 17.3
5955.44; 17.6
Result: 18.3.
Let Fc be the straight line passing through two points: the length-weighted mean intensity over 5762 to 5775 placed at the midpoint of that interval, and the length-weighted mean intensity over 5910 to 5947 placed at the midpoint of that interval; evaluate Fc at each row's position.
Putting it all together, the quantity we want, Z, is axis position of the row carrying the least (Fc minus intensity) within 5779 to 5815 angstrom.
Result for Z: 5785.14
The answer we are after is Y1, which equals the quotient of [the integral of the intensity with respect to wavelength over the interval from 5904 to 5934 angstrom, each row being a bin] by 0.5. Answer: 1071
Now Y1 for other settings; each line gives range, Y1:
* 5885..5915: 1037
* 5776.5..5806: 935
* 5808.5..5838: 947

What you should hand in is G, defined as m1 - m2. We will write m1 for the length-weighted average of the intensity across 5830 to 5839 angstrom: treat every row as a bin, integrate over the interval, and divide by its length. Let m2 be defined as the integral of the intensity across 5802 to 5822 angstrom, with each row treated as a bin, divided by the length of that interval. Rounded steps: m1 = 16.5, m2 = 15.6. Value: 0.9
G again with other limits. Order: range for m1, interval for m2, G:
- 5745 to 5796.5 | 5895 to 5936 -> -1.1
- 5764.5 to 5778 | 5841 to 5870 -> 0.0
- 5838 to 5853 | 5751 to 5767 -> 0.7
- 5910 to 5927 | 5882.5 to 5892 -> 0.9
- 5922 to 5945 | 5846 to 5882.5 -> 0.1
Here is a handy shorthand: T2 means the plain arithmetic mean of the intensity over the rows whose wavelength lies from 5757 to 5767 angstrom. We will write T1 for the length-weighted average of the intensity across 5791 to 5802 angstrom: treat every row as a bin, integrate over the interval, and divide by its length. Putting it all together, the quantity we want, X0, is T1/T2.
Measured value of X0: 0.92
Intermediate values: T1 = 15.5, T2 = 16.8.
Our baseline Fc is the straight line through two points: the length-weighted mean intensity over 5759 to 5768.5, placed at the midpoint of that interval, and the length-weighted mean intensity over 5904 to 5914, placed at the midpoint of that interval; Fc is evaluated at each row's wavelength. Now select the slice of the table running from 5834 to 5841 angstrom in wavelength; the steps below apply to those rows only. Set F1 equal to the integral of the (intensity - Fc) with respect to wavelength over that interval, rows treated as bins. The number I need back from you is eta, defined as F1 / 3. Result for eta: -1.2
